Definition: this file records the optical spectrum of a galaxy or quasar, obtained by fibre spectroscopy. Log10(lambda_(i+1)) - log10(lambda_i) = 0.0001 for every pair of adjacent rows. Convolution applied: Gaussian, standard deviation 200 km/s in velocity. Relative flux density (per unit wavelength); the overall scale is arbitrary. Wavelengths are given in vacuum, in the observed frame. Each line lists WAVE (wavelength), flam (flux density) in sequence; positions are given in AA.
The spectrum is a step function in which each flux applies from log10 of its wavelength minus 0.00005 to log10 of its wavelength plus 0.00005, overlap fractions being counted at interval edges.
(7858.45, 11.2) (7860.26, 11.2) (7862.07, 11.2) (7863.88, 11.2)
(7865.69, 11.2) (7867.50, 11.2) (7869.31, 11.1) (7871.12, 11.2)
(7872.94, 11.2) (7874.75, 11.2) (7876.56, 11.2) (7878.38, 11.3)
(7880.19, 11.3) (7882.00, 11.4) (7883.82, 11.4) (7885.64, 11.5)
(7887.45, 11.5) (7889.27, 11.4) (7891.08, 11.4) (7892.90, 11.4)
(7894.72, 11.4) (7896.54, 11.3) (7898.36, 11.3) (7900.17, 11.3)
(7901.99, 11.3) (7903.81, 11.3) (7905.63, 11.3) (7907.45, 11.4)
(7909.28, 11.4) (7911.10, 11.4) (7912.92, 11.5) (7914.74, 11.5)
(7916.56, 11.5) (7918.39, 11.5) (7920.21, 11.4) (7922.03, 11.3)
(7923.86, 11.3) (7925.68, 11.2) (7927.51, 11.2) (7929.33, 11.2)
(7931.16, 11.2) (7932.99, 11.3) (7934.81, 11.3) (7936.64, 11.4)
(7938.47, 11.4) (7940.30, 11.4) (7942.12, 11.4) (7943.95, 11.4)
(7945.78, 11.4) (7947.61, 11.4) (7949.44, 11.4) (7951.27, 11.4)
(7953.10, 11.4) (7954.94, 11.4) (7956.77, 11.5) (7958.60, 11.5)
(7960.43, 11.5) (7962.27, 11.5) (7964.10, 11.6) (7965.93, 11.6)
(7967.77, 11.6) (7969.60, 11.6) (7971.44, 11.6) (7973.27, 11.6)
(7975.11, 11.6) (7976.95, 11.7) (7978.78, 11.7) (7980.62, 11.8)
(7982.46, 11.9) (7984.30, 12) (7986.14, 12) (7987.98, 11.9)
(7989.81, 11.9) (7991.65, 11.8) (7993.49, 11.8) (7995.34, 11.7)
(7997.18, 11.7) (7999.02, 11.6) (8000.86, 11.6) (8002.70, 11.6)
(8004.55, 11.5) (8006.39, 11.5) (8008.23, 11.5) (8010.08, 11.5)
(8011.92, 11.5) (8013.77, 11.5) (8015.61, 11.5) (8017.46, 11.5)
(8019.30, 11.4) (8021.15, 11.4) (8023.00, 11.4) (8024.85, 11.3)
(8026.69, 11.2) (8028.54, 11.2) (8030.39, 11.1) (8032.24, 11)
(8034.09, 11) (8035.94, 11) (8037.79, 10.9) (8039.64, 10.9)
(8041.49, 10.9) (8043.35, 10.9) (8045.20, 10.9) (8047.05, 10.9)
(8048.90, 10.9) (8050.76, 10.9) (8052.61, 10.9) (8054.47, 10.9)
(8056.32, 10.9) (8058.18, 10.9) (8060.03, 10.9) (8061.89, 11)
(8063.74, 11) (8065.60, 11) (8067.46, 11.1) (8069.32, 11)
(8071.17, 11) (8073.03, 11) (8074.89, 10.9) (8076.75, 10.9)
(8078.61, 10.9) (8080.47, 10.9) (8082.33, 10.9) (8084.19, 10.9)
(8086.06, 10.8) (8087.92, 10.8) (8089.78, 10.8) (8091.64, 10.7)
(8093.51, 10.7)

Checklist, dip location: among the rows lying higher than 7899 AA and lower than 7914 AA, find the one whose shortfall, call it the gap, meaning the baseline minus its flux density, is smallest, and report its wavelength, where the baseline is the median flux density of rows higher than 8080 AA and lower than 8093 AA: 7912.92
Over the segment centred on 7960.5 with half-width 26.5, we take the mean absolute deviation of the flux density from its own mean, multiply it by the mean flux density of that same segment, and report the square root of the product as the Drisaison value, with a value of 1.3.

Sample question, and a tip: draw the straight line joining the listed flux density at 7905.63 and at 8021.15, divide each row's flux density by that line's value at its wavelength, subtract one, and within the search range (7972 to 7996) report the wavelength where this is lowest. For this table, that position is 7975.11 AA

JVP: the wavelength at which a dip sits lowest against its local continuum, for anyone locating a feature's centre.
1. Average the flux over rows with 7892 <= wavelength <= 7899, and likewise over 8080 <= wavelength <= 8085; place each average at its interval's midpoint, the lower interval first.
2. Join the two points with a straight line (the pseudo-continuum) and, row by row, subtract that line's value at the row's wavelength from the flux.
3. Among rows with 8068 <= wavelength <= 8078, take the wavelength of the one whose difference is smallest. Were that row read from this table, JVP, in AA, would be 8074.89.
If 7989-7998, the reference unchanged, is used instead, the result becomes 7995.34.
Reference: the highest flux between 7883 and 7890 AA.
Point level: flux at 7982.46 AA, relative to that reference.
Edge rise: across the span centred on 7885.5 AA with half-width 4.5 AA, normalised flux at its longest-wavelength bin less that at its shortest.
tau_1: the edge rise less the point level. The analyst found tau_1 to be -1.03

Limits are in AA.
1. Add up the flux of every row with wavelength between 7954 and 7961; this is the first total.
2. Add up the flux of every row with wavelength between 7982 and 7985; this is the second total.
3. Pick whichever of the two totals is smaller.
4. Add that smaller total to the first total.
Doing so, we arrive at 70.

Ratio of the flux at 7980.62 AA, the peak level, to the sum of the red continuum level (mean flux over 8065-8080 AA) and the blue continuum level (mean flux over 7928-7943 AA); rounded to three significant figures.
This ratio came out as 0.529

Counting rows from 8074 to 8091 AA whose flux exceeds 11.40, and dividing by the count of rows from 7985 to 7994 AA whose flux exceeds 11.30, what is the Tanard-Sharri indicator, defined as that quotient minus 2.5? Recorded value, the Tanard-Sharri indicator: -2.5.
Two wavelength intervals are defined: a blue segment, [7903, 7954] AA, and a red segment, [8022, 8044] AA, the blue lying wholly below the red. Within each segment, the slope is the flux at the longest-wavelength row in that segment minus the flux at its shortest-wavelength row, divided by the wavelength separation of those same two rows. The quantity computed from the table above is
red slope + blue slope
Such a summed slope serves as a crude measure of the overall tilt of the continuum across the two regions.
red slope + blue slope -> -0.023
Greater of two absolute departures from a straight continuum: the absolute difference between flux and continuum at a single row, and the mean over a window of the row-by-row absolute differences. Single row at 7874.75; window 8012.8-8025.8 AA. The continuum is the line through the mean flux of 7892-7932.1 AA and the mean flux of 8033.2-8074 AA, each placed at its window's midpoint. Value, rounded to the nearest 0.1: 0.4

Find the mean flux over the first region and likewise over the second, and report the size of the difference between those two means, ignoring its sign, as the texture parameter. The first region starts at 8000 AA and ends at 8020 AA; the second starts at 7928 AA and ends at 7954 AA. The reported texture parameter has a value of 0.15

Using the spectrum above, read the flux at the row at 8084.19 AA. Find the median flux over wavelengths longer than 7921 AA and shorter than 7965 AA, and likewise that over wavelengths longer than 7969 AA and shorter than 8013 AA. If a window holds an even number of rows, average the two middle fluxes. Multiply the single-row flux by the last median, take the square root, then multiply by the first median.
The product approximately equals 128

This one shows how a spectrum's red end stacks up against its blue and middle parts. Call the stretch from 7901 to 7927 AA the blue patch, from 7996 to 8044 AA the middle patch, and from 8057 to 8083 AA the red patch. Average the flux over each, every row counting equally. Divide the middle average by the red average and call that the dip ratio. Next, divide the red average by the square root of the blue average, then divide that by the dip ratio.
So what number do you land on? 3.15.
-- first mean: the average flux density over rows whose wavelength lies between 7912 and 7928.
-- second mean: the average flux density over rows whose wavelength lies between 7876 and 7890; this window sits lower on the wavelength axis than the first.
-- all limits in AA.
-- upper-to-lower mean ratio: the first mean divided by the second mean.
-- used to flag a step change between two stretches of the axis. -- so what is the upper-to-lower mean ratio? 1.00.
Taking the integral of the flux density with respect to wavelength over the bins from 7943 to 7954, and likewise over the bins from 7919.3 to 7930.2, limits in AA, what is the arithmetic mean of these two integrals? 124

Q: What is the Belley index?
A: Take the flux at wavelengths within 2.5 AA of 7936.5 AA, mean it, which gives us 11.4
